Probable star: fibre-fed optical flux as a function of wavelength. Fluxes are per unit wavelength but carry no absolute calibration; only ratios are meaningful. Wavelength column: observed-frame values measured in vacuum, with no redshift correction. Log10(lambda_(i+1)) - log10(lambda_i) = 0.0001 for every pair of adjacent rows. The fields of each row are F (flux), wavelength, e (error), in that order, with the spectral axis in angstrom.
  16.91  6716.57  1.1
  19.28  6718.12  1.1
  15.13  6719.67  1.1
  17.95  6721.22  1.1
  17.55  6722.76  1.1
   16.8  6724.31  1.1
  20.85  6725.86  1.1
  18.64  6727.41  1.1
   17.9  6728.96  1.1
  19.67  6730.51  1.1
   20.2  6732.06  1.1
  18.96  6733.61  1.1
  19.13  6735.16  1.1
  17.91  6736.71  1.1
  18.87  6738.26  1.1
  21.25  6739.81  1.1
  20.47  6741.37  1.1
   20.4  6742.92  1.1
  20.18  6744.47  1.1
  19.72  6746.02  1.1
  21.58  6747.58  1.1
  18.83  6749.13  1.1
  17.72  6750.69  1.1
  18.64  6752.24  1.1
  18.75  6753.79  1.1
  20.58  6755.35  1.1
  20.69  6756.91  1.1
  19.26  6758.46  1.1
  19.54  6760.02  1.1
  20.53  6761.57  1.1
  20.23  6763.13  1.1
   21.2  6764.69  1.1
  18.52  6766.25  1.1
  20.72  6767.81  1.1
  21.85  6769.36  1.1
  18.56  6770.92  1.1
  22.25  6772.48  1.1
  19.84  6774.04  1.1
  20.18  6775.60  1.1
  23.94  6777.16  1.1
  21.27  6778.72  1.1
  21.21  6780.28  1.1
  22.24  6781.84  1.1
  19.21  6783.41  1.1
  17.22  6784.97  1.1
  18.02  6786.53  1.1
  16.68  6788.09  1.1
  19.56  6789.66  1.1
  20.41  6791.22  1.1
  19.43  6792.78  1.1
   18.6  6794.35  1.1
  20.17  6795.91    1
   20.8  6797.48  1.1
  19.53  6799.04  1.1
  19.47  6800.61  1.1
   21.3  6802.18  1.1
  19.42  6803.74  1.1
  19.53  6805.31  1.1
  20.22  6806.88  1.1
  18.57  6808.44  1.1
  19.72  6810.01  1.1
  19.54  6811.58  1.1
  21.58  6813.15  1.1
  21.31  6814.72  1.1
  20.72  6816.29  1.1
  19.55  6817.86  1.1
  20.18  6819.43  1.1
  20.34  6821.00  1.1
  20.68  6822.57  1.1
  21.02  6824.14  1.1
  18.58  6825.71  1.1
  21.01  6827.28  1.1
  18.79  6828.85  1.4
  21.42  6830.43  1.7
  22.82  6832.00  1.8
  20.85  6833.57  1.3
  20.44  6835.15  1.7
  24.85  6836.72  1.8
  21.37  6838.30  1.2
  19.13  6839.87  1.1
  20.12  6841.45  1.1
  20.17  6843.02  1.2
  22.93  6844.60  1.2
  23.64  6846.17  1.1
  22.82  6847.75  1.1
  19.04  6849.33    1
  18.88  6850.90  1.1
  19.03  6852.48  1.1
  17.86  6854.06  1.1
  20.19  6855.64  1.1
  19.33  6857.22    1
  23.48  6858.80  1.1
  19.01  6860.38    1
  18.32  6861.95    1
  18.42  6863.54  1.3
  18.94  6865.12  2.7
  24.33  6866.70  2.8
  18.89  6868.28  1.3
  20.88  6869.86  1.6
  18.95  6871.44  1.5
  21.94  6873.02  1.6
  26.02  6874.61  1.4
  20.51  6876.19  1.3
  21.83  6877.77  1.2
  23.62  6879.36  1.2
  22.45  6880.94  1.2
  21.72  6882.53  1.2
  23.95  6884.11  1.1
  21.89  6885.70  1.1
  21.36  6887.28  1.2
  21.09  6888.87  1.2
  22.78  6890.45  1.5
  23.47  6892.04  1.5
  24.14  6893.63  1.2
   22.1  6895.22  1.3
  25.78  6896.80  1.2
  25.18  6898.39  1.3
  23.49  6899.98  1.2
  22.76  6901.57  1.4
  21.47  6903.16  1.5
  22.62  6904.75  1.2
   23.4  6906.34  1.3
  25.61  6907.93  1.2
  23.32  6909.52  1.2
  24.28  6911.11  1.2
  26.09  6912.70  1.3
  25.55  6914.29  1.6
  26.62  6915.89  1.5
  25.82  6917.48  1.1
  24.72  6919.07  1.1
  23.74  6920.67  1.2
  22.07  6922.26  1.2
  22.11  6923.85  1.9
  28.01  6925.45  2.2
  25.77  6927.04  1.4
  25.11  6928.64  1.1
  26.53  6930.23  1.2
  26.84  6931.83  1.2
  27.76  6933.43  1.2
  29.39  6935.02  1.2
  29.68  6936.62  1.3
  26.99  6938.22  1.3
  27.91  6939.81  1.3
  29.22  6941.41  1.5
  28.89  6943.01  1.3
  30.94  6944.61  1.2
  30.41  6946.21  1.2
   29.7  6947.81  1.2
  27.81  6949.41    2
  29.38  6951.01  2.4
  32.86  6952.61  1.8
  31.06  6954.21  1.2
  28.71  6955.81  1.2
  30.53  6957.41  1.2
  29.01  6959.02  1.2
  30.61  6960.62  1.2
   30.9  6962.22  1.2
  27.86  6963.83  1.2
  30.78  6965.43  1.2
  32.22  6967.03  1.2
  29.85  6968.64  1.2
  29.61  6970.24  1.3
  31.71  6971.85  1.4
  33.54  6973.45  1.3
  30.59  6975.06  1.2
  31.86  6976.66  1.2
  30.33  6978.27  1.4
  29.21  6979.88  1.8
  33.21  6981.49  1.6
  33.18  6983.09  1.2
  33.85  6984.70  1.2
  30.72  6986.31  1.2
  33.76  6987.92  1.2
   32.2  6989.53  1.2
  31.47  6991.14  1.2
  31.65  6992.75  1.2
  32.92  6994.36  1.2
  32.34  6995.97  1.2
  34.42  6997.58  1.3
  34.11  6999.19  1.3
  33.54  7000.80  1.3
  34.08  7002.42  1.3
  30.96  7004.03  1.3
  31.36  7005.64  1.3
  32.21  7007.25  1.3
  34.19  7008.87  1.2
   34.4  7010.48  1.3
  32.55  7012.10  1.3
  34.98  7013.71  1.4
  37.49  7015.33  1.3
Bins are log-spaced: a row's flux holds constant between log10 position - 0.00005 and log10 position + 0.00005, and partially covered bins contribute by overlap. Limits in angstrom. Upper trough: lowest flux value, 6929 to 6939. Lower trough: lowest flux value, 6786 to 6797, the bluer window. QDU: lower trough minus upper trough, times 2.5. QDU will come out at -25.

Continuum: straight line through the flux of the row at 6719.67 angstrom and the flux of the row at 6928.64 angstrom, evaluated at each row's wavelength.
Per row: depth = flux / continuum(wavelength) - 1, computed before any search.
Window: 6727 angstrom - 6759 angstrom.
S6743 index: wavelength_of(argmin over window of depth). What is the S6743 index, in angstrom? 6750.69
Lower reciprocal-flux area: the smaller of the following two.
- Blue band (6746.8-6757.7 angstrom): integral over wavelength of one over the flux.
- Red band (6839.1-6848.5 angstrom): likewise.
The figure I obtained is 0.44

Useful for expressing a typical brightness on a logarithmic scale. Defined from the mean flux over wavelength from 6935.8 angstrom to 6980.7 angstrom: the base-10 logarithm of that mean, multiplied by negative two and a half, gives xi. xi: -3.7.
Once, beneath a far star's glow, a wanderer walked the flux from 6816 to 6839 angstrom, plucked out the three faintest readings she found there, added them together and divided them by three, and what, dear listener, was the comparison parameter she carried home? 19.0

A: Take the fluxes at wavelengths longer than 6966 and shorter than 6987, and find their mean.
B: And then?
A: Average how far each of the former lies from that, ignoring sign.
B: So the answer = 1.4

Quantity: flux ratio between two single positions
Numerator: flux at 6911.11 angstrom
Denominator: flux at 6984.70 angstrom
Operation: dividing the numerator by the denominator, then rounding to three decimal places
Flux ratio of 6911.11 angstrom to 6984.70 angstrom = 0.717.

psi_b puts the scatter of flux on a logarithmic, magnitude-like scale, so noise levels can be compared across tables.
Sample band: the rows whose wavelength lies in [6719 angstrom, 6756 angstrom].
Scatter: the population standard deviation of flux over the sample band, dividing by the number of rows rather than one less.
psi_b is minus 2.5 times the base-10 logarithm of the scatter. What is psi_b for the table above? -0.43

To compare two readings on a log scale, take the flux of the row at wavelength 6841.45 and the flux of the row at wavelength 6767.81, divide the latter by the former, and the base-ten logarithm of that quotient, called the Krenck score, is 0.013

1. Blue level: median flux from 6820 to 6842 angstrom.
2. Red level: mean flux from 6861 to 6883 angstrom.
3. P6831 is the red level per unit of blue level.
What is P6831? 1.0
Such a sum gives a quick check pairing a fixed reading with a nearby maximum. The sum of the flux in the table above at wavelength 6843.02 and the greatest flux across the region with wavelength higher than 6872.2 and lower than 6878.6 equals 46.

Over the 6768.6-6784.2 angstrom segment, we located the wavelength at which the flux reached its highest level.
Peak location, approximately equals 6777.16 angstrom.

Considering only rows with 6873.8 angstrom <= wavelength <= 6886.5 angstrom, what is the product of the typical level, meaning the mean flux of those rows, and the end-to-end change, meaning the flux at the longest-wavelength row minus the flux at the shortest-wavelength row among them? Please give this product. -94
